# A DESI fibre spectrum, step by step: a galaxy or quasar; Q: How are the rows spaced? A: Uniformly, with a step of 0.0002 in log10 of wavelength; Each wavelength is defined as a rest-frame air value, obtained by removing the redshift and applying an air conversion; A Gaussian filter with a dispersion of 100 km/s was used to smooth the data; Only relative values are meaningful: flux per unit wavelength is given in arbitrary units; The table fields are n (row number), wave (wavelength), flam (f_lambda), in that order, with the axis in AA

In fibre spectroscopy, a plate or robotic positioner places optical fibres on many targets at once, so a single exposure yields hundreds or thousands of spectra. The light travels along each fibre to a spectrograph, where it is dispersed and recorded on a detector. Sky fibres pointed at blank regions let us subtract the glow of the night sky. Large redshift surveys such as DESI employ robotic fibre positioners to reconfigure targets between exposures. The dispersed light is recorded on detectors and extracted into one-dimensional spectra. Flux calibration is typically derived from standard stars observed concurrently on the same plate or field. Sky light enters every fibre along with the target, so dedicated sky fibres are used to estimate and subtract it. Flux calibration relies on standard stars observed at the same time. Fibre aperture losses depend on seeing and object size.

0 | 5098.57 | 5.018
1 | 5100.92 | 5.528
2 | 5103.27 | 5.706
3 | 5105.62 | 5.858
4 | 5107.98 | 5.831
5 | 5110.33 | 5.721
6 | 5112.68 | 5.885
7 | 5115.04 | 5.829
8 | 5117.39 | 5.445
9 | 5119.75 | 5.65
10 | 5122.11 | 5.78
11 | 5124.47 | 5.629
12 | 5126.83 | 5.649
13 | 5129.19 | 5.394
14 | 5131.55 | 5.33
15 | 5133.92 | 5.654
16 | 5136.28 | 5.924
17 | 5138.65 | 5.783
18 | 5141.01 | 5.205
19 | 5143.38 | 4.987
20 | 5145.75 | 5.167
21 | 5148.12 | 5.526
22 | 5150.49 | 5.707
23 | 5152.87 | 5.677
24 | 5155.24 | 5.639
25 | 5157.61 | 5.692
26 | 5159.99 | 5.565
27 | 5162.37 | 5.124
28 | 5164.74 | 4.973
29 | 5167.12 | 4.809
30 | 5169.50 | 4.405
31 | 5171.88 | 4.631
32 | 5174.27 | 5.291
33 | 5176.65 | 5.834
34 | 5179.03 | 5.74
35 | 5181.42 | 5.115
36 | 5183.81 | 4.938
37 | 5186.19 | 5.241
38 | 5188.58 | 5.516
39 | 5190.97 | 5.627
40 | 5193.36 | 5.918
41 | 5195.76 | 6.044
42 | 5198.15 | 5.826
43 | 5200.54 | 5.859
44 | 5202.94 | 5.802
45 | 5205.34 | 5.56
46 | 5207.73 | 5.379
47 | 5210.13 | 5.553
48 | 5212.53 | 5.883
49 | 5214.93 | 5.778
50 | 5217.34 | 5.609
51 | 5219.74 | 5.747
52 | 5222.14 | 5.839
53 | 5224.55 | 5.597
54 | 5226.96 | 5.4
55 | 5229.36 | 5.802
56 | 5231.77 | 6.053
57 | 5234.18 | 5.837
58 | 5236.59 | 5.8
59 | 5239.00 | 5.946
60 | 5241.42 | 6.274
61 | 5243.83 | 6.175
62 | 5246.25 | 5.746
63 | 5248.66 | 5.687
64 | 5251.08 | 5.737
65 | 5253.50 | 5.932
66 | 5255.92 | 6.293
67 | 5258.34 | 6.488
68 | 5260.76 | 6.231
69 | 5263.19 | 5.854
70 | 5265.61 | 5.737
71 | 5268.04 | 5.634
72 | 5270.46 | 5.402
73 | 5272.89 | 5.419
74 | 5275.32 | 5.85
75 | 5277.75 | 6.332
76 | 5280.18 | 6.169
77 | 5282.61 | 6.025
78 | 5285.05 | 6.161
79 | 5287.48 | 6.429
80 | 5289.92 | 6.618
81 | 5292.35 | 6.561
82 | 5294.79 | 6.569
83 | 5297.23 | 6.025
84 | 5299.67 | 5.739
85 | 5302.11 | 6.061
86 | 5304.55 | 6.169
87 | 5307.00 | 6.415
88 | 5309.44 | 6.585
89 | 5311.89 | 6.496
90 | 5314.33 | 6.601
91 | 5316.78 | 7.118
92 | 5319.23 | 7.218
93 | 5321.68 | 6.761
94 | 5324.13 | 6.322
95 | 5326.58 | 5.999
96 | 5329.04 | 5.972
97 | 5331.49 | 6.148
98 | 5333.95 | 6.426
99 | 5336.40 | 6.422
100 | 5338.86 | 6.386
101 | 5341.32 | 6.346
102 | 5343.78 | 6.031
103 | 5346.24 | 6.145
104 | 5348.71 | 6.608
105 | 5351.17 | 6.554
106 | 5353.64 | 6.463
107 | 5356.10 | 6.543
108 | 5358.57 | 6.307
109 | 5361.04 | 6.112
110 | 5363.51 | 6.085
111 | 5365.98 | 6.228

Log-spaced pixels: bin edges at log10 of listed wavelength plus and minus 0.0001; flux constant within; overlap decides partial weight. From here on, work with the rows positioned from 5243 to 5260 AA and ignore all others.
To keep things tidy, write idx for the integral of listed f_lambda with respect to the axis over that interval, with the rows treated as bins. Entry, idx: 102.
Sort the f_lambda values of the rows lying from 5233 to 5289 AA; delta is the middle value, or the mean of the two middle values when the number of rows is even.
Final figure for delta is 5.93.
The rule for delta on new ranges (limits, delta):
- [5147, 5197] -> 5.53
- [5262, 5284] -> 5.85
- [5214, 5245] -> 5.80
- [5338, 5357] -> 6.42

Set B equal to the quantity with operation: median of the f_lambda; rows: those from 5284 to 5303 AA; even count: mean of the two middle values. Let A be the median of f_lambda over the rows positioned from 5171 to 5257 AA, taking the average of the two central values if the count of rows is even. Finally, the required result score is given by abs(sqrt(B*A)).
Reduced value 6.02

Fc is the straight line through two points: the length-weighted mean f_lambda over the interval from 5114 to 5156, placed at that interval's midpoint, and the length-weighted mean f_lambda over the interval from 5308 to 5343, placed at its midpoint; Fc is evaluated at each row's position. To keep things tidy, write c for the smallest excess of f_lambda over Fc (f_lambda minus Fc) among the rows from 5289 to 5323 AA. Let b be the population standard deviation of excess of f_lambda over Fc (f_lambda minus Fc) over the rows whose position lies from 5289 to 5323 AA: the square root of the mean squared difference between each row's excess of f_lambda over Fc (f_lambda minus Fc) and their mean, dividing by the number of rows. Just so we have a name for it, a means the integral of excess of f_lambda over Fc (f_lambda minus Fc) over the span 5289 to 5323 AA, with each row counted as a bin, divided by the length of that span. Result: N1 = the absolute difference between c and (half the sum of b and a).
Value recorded 0.9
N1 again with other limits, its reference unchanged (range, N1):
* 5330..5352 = 0.5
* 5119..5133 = 0.3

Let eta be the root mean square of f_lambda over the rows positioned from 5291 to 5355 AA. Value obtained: 6.40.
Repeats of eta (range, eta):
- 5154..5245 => 5.59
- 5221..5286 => 5.91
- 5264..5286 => 5.87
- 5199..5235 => 5.72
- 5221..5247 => 5.87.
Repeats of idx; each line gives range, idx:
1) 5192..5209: 98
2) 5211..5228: 97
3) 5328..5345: 106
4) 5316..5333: 110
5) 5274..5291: 106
